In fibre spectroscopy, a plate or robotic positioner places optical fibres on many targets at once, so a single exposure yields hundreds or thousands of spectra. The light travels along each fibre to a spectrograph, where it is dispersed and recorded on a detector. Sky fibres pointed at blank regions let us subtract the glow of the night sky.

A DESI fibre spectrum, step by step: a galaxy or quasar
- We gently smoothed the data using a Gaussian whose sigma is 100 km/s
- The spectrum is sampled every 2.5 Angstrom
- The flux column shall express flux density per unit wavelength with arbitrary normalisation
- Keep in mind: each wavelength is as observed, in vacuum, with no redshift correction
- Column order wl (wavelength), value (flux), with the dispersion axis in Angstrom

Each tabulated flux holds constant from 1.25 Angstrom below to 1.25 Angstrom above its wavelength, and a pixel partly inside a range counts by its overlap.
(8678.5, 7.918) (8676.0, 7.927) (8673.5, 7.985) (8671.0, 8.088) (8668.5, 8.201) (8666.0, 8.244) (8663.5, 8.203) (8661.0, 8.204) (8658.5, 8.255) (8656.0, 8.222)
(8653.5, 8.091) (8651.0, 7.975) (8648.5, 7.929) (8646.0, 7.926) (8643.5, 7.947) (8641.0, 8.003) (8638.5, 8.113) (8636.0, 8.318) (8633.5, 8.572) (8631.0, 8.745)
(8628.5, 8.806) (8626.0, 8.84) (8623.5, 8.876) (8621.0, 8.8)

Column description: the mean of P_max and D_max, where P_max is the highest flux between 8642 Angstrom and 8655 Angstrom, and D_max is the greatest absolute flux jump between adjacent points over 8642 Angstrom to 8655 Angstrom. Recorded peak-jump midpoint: 4.10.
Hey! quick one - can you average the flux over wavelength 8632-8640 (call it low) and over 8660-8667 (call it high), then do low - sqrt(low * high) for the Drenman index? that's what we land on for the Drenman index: 0.06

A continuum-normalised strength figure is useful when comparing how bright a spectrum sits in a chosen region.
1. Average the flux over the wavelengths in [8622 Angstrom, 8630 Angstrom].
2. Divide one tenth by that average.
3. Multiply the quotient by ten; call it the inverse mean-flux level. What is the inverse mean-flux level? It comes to 0.113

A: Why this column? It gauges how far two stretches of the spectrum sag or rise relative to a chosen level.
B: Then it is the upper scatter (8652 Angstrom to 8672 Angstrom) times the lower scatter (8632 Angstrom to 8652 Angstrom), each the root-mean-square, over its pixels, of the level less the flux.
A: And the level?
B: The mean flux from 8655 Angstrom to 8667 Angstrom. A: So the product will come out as 0.018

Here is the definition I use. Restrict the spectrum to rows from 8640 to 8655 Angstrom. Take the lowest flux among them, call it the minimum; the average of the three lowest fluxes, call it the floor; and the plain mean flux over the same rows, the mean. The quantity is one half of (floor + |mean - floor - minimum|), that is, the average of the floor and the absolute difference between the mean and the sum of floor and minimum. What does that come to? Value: 7.91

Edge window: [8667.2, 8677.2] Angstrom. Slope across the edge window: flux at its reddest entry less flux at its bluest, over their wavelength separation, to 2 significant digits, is -0.037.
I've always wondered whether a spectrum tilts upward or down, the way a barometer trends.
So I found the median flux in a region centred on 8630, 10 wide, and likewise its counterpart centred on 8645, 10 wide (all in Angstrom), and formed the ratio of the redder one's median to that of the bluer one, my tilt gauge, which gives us 0.90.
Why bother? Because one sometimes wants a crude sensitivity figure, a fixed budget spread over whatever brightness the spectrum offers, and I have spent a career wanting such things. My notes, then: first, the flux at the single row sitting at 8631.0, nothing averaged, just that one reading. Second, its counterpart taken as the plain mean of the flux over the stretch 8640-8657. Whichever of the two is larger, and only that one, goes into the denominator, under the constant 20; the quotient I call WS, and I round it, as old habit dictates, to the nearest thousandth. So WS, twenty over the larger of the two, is 2.287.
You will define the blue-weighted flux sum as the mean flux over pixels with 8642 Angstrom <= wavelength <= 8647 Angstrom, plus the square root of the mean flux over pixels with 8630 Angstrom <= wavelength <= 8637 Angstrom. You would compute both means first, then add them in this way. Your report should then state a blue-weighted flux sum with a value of 10.86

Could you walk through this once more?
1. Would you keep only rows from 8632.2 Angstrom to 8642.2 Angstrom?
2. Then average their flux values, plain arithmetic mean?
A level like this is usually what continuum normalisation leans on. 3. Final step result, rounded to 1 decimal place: 8.3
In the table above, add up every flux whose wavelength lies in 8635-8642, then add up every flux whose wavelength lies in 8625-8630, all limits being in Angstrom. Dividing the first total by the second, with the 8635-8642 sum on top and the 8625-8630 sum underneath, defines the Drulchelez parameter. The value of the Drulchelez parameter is 1.4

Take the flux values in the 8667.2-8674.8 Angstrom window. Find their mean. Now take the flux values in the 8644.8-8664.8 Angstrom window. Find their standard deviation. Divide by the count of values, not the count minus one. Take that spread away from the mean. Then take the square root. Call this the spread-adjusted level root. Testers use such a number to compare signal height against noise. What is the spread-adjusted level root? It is 2.822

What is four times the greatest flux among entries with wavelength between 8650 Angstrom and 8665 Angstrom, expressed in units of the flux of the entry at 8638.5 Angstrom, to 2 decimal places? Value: 4.07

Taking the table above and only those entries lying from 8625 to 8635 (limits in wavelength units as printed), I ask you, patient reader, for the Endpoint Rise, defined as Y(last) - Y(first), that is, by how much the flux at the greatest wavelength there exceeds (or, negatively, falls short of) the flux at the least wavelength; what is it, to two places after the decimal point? -0.27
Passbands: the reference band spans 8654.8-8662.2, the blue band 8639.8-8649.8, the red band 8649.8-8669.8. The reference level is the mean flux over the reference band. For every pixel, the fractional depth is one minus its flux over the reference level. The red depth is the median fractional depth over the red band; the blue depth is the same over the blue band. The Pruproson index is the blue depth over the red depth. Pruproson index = 12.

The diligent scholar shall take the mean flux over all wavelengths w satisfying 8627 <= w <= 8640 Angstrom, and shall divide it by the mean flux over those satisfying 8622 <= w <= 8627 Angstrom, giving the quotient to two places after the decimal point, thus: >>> 0.96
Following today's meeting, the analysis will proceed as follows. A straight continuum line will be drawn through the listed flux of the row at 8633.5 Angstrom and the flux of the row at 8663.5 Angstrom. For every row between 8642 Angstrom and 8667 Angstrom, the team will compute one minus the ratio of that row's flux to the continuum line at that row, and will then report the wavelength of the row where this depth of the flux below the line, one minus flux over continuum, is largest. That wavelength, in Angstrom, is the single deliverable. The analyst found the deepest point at 8643.5 Angstrom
